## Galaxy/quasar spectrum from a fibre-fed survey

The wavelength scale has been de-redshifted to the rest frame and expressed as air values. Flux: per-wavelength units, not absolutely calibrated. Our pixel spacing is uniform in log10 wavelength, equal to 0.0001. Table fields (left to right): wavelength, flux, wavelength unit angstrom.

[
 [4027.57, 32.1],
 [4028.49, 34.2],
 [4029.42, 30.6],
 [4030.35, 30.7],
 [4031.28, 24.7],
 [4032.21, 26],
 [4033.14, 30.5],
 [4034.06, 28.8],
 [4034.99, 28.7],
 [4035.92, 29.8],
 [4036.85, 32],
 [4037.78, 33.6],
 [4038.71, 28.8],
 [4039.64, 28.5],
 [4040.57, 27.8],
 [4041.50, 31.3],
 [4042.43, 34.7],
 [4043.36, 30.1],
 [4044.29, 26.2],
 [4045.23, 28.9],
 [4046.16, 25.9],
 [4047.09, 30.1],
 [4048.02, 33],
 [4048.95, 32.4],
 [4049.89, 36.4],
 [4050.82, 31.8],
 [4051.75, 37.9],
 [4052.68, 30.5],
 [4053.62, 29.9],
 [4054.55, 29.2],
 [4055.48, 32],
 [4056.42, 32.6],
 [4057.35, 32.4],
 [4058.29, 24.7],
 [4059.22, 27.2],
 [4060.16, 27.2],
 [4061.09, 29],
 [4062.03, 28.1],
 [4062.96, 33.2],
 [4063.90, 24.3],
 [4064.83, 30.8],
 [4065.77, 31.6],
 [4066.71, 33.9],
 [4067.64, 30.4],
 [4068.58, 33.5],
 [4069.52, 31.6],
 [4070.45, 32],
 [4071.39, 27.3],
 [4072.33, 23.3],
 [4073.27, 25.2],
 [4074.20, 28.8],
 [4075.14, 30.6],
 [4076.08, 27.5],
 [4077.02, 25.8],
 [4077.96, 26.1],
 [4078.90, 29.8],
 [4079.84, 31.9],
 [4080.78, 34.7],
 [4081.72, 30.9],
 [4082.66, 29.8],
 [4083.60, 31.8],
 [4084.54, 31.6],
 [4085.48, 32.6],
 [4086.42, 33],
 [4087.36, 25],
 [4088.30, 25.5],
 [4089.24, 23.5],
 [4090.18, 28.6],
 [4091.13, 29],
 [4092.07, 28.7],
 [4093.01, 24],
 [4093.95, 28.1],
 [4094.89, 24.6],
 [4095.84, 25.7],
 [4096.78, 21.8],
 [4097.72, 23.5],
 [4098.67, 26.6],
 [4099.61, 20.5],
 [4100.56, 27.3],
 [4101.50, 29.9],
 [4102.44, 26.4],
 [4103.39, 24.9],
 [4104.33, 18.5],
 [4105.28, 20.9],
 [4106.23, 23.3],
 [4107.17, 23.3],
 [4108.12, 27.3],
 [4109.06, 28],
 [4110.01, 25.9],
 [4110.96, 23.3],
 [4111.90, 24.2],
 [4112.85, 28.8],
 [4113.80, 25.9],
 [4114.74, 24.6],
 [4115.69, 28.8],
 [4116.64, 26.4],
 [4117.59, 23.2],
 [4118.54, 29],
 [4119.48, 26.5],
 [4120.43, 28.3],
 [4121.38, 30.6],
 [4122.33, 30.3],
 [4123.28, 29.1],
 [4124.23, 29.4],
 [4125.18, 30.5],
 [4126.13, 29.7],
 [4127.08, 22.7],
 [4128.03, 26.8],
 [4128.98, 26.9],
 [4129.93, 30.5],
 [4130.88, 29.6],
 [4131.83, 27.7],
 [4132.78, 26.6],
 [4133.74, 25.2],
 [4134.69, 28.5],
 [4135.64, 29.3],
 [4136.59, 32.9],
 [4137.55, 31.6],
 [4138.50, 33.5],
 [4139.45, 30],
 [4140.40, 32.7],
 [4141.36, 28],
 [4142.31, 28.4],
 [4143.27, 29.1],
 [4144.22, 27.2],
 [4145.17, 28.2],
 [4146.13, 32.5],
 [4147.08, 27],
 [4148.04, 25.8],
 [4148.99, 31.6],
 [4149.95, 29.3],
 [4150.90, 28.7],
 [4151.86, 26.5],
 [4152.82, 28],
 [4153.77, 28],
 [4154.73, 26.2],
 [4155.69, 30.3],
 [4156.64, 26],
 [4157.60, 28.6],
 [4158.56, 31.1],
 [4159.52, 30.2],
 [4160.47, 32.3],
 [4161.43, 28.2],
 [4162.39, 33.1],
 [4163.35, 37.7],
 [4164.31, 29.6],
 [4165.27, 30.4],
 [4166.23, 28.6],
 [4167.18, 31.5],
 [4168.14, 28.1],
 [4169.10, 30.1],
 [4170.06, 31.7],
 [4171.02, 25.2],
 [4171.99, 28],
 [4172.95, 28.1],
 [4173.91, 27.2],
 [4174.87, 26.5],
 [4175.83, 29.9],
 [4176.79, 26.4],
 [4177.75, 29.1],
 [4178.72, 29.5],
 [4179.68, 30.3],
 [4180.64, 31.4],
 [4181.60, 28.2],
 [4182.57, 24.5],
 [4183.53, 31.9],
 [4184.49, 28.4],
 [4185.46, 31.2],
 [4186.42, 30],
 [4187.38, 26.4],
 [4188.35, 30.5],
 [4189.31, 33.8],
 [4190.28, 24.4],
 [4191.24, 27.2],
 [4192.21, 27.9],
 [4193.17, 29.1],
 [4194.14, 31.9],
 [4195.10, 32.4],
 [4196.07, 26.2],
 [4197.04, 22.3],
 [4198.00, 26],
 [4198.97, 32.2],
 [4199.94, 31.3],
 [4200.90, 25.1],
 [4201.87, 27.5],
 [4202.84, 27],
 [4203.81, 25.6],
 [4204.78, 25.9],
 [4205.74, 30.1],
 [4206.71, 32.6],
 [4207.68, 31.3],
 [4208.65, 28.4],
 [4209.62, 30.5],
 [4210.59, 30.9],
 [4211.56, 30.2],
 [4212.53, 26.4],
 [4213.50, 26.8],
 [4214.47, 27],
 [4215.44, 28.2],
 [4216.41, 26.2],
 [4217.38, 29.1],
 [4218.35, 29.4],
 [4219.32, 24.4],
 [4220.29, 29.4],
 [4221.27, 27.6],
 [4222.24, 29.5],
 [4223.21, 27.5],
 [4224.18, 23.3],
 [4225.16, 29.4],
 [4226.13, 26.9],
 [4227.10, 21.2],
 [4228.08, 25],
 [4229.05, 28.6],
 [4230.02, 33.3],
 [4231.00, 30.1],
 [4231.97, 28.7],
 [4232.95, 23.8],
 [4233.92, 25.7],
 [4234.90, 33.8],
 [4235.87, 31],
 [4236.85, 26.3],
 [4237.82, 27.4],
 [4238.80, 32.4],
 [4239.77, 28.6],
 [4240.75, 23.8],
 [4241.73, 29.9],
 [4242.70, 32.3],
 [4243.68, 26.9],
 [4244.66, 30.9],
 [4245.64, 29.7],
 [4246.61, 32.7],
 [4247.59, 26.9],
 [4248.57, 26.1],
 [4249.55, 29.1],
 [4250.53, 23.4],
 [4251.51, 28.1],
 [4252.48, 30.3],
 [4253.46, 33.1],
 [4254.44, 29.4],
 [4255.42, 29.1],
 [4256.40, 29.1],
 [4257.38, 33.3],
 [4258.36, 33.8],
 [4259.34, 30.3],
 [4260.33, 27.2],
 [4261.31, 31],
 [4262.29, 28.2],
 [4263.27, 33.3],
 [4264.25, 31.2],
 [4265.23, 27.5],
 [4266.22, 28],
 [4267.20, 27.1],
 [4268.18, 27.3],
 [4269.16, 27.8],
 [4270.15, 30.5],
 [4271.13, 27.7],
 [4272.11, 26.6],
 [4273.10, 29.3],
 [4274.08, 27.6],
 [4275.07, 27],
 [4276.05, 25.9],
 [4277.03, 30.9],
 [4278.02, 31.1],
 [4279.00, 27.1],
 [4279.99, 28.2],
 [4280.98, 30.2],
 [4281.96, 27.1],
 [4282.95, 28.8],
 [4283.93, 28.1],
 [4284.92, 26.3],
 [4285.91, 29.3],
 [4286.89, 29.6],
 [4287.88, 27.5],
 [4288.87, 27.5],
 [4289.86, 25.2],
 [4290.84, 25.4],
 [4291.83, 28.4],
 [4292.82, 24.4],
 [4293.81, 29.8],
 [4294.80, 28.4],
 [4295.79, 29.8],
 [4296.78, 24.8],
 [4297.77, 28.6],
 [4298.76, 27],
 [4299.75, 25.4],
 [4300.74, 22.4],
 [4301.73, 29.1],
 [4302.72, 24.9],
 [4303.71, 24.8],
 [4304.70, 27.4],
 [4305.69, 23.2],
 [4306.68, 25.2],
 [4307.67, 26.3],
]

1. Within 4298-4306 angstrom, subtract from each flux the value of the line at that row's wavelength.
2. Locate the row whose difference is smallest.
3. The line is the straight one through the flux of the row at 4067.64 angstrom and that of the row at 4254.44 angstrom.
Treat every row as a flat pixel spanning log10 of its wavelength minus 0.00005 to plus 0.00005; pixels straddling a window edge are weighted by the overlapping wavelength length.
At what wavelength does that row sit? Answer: 4300.74 angstrom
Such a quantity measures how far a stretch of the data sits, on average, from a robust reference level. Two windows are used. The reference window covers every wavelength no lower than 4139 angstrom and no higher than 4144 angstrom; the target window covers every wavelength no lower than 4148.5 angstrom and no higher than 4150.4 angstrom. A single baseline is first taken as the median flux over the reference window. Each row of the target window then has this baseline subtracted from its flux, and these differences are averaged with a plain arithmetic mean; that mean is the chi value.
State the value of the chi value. 1.3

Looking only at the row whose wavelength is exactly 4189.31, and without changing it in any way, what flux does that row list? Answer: 33.8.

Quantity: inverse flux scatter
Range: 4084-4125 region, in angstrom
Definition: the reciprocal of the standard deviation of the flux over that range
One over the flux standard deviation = 0.31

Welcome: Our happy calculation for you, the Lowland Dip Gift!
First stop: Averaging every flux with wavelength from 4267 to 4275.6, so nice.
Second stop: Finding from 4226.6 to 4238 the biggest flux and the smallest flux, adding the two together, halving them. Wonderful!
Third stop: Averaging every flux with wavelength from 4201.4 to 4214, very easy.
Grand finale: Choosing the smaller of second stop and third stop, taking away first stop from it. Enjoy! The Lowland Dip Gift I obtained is 0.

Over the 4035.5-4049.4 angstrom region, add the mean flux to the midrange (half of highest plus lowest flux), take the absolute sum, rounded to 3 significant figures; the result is 60.5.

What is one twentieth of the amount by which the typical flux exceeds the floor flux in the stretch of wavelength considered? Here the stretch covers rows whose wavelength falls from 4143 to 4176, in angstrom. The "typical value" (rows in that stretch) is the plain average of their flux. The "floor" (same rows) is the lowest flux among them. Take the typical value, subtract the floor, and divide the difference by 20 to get 0.20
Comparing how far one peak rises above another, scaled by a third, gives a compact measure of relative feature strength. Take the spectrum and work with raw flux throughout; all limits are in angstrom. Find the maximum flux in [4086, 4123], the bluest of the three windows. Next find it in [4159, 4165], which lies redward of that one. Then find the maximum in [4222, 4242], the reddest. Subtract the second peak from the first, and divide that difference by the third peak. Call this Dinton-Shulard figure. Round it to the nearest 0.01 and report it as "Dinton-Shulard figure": -0.14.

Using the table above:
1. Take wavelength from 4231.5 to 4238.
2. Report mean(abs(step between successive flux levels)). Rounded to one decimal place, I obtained 3.9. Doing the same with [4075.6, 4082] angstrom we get 2.4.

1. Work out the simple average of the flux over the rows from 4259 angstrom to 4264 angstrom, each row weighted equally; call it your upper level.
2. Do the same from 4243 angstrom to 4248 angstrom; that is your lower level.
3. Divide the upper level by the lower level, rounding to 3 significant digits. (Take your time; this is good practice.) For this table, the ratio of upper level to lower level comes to 1.02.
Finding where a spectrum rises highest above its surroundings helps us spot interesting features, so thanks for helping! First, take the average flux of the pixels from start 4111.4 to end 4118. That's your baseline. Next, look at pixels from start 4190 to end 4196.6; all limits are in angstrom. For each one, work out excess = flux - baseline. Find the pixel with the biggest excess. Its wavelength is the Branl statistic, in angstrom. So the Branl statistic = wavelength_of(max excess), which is 4195.10 angstrom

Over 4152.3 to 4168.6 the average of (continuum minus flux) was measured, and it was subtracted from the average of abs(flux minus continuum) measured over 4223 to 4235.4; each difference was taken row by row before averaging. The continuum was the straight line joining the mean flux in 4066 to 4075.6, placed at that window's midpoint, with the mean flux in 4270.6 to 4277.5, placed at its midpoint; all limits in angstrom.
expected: 4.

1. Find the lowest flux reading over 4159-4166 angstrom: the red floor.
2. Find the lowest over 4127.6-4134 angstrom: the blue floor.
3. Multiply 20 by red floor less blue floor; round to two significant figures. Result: 60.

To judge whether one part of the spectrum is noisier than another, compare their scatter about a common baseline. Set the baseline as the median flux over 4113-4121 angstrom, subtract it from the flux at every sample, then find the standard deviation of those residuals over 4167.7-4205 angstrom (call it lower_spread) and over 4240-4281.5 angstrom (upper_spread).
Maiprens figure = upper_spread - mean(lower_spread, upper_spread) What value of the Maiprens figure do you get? -0.10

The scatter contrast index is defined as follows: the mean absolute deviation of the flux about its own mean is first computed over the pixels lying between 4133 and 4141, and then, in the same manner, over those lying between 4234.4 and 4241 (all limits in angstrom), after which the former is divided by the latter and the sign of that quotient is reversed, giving -0.77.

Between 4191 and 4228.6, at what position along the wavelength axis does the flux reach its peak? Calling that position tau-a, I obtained 4206.71 angstrom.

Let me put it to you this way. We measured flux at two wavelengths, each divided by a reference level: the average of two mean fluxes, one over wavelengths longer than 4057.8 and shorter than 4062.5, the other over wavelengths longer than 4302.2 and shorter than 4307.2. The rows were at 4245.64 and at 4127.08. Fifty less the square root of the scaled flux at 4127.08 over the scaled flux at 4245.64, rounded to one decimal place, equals 49.1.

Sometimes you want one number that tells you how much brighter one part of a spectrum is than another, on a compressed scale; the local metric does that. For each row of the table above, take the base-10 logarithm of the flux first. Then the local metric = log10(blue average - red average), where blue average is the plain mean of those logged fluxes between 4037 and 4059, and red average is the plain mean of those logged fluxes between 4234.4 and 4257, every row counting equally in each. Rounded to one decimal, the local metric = -1.6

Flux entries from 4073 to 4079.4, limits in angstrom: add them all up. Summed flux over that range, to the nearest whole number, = 194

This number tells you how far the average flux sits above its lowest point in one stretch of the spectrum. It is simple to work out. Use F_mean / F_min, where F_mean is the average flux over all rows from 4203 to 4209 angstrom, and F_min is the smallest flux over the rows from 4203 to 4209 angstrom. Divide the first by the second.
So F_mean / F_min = 1.13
